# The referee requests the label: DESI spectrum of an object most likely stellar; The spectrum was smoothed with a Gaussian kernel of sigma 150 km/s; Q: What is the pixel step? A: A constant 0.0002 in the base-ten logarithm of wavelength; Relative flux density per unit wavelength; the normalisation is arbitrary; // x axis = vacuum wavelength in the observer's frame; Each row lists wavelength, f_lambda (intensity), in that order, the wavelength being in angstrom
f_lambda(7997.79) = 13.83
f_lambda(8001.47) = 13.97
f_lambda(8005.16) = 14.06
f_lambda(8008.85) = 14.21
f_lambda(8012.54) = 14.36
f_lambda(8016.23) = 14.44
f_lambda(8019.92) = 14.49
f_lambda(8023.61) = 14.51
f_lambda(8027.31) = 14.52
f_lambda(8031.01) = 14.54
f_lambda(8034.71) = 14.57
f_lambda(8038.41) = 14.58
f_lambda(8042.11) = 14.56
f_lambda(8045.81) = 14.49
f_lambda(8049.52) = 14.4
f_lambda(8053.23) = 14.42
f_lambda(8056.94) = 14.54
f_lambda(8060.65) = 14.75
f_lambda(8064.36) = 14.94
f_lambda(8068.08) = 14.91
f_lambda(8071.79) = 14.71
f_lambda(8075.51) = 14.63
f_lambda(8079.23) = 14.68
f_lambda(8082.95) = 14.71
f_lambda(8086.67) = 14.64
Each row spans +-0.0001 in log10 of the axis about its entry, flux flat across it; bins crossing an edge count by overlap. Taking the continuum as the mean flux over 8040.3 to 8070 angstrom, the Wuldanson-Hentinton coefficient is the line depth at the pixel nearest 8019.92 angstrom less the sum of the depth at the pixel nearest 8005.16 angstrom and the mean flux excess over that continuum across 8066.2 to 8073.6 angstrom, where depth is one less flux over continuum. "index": -0.21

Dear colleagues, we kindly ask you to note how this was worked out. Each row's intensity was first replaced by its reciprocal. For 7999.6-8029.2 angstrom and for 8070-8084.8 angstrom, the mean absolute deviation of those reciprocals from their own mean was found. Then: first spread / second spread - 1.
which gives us 5.9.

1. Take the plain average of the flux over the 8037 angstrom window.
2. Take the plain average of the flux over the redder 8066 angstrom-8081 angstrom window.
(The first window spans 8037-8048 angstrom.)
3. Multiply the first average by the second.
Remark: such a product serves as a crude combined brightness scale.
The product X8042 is 214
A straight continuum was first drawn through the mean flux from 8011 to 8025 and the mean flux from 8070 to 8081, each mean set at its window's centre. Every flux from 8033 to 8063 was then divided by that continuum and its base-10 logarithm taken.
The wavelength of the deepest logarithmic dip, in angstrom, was 8049.52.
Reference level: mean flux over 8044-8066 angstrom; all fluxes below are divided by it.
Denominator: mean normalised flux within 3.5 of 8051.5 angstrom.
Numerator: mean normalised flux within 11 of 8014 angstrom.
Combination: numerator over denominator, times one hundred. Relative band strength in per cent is 99.5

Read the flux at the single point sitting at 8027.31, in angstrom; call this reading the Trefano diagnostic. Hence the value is 14.52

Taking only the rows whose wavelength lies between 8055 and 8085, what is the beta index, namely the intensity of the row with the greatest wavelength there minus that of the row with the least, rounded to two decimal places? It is 0.17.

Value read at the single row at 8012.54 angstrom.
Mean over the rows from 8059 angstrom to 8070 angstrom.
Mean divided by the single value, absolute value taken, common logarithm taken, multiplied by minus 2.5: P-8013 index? -0.038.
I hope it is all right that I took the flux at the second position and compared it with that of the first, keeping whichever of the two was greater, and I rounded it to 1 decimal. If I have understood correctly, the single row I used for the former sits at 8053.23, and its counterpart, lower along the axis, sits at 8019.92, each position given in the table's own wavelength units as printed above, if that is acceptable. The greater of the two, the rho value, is 14.5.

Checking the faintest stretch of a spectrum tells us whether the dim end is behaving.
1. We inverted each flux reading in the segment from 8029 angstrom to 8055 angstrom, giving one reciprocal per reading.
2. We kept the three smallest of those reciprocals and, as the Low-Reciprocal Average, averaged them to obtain 0.0686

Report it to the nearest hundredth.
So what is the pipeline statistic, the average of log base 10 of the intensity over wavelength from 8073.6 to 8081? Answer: 1.17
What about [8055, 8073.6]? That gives 1.17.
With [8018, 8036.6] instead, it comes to 1.16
